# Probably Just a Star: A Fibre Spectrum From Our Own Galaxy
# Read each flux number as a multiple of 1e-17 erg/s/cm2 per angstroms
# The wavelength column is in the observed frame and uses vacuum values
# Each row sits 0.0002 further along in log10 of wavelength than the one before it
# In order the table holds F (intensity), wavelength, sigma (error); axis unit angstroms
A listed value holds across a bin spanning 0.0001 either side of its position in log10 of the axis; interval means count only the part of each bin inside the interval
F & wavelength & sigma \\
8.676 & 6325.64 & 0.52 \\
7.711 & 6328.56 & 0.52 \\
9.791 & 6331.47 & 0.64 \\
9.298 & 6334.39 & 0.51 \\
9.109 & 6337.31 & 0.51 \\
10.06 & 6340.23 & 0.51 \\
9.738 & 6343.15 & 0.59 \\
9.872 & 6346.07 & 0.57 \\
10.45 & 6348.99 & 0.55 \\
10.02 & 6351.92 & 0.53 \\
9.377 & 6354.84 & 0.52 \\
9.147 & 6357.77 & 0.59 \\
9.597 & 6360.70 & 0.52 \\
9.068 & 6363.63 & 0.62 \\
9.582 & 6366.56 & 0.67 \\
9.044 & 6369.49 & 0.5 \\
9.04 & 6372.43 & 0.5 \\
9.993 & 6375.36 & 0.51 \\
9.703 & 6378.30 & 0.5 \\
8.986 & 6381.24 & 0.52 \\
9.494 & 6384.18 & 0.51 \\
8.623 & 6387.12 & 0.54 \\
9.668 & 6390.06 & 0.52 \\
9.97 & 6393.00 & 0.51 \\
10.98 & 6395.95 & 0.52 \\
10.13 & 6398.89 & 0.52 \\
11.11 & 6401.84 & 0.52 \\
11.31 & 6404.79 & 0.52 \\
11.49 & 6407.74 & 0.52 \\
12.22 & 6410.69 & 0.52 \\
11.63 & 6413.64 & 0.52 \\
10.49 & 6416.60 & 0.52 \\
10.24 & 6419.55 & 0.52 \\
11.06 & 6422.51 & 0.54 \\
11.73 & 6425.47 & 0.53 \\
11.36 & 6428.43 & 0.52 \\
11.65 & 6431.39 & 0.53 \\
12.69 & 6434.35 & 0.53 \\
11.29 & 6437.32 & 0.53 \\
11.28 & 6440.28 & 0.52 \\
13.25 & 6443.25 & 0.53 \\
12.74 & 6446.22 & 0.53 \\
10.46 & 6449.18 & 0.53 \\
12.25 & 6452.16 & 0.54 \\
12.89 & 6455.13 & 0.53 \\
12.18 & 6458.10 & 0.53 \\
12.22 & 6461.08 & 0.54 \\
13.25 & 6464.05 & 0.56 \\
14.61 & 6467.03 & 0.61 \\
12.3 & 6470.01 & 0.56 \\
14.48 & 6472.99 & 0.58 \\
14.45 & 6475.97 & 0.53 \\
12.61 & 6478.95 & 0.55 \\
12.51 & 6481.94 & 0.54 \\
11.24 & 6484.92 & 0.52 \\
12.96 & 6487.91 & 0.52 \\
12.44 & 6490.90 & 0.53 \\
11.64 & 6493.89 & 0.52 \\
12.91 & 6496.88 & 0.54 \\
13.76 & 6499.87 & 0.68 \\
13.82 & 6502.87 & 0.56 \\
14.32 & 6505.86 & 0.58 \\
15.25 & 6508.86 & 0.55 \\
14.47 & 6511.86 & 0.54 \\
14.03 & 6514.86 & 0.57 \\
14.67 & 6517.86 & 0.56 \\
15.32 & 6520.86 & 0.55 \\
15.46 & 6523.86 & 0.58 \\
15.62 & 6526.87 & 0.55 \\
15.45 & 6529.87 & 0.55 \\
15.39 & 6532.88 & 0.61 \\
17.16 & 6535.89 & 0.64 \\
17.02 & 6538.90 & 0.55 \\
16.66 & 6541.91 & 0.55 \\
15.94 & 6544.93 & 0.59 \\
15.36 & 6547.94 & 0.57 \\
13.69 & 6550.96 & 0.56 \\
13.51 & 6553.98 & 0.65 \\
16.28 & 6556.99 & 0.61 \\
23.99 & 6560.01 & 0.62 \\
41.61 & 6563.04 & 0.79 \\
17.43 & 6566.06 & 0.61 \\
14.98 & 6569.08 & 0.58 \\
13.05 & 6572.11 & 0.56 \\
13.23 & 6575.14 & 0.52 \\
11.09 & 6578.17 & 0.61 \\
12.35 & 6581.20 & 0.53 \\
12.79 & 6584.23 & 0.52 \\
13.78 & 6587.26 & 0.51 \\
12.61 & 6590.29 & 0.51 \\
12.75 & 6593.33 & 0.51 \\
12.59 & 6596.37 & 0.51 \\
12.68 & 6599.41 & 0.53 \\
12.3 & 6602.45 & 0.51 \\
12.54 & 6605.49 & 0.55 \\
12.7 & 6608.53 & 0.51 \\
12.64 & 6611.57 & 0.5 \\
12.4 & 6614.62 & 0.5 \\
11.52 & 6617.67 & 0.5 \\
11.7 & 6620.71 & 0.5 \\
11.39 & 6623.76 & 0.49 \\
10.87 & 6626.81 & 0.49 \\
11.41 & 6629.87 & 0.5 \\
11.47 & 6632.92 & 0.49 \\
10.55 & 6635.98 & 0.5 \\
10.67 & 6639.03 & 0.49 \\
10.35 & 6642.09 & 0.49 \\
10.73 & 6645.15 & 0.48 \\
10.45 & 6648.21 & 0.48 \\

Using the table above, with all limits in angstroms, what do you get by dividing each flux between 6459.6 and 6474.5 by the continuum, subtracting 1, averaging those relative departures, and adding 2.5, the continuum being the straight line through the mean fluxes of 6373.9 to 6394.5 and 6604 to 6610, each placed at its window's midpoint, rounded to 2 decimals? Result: 2.75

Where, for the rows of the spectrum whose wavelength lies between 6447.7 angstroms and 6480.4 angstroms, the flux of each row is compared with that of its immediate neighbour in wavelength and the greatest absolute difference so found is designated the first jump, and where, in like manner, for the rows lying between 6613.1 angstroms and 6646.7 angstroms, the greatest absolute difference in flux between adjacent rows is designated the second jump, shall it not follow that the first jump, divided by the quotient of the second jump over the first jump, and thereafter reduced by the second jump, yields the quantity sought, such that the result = 4.9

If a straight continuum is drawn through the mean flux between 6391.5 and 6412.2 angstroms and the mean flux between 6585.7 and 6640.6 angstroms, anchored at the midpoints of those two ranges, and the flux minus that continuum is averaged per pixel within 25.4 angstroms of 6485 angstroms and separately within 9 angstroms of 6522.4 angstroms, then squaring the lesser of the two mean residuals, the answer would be 3.2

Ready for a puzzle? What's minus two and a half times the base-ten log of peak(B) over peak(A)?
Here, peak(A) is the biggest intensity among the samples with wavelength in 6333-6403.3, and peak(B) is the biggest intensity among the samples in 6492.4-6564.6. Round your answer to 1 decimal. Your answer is -1.4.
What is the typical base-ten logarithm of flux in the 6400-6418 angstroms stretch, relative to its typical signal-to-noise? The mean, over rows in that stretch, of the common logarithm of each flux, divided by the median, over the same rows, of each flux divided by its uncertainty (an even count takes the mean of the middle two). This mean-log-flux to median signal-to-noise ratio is 0.048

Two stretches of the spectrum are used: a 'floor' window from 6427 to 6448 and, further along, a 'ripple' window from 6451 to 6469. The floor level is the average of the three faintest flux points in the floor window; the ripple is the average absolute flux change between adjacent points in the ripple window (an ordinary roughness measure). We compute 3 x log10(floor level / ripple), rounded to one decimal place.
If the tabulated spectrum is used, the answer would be 3.5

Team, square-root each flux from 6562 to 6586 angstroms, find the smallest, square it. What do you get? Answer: 11.1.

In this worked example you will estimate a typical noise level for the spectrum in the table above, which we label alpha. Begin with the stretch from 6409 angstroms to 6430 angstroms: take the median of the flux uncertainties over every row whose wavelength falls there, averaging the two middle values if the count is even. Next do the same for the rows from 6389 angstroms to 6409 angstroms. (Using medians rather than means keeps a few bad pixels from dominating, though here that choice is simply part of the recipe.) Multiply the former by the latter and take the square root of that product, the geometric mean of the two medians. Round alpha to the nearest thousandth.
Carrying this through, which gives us 0.520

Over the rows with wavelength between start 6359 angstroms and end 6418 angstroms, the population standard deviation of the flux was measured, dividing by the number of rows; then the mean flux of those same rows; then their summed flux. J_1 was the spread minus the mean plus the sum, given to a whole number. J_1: 193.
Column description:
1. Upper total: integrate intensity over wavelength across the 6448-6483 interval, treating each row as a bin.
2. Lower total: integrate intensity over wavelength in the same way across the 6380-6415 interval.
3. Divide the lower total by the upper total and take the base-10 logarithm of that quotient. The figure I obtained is -0.09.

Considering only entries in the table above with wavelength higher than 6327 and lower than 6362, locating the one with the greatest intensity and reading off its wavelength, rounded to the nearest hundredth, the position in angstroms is 6348.99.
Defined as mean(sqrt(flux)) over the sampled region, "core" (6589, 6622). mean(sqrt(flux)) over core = 3.5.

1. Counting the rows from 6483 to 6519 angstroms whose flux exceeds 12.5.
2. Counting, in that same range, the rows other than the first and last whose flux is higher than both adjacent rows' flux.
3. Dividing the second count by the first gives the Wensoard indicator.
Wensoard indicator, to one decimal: 0.2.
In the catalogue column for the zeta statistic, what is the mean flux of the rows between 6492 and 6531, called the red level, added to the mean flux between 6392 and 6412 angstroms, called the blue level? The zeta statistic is 25.4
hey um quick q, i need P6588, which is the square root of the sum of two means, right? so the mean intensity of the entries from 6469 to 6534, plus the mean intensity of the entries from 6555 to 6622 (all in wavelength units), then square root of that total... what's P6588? 5.36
